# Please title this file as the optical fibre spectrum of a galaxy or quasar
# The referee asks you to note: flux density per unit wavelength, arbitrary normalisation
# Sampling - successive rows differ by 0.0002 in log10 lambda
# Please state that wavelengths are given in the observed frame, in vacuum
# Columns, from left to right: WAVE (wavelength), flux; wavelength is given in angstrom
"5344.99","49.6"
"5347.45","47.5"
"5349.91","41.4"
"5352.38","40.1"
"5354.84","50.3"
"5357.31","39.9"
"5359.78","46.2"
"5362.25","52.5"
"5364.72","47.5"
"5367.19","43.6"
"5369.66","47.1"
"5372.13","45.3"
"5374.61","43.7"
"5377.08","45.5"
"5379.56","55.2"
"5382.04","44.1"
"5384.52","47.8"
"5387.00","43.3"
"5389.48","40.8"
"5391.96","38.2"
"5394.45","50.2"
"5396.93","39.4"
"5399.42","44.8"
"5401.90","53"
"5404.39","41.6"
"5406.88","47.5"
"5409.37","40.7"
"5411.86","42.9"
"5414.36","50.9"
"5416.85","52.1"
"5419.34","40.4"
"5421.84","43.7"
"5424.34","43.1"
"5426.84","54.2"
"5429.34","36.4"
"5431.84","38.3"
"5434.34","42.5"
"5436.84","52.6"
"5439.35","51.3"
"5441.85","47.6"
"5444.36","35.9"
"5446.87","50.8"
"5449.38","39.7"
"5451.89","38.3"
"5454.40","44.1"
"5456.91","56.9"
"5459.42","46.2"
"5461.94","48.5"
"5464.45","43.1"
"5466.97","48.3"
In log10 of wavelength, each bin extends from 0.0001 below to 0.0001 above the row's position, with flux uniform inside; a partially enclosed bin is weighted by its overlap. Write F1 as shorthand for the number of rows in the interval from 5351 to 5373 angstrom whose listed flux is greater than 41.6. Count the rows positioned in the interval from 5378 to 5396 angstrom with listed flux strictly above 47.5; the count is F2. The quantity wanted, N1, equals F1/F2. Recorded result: 2.33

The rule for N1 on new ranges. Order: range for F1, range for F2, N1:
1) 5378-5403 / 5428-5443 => 2.33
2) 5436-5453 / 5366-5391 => 2.00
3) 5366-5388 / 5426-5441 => 3.00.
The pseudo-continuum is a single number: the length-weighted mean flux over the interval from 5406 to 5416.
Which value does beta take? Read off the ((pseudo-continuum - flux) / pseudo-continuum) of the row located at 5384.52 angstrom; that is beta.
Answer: -0.05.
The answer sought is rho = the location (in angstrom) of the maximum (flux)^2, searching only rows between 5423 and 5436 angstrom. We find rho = 5426.84 angstrom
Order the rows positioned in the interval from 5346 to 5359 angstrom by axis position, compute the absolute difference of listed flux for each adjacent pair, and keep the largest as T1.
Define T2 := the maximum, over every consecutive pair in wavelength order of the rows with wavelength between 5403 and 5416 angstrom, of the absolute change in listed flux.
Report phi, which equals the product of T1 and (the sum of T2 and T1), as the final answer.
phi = 191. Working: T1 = 10.4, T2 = 8.0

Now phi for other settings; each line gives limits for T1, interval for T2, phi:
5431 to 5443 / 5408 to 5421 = 220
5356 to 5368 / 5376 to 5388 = 110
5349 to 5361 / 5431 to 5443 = 213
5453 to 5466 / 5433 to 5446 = 314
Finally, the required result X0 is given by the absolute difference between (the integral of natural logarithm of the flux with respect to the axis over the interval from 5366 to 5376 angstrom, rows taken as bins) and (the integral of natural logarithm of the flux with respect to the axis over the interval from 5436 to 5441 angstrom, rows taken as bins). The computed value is 18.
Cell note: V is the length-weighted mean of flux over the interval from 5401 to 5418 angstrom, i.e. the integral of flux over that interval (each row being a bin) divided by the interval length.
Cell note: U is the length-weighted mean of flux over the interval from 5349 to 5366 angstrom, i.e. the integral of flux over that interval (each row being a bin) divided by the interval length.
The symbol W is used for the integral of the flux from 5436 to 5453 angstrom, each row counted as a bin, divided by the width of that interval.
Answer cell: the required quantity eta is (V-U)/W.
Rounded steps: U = 45.5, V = 46.8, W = 45.0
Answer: 0.03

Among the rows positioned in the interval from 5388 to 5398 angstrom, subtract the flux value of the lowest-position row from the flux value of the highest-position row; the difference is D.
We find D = -1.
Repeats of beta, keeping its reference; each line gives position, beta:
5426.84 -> -0.19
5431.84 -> 0.16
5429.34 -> 0.20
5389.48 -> 0.11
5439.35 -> -0.12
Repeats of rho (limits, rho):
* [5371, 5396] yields 5379.56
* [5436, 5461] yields 5456.91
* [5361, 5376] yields 5362.25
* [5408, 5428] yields 5426.84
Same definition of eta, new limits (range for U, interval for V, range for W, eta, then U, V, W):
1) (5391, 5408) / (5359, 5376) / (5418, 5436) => 0.04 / 45.0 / 46.6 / 42.9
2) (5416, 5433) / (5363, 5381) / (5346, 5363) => 0.07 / 43.9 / 47.0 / 45.3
